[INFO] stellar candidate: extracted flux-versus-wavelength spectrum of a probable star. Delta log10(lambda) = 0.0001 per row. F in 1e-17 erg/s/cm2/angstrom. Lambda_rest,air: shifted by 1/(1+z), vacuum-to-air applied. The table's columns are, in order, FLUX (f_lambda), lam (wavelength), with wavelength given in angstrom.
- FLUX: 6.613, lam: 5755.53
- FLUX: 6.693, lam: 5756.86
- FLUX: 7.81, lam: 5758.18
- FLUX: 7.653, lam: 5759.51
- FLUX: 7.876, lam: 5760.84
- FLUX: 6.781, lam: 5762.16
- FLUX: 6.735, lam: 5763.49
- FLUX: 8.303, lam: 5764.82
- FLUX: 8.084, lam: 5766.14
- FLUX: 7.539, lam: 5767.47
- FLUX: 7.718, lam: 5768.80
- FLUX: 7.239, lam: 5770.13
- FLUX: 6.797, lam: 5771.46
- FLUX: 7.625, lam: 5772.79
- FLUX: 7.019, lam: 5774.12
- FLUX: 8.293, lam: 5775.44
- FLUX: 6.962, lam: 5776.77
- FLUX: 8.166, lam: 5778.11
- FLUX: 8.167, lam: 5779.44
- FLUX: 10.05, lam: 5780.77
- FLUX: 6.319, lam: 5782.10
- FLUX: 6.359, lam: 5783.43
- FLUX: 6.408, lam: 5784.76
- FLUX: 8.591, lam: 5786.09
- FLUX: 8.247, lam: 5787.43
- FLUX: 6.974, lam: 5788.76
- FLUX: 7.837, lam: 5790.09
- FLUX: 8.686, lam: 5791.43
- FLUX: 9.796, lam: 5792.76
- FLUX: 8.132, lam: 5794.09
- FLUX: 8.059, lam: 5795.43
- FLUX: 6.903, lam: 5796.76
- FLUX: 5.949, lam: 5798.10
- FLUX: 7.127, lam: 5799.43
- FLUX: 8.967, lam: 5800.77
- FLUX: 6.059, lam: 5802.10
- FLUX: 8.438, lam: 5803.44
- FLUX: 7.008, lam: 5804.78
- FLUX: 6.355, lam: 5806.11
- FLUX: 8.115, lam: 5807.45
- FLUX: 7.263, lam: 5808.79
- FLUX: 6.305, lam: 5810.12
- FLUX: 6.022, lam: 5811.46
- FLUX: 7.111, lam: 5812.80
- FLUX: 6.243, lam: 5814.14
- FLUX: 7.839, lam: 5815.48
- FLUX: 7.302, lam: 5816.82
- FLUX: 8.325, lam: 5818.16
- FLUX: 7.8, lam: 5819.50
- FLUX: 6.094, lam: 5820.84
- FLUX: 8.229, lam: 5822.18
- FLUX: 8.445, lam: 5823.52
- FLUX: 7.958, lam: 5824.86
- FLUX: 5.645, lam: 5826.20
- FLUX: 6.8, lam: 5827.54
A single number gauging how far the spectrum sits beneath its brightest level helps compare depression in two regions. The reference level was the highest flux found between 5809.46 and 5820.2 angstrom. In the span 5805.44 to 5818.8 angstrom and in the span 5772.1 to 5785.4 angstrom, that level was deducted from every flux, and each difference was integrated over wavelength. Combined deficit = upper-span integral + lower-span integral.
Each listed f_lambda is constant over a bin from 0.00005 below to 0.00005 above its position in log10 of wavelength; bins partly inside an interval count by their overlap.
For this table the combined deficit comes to -27.0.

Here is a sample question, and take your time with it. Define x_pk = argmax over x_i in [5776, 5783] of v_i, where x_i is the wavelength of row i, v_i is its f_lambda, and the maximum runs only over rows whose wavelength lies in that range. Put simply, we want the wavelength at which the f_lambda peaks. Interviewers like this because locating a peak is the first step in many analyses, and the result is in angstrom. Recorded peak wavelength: 5780.77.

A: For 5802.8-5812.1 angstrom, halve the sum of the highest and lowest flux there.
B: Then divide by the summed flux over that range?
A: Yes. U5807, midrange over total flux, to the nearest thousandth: 0.146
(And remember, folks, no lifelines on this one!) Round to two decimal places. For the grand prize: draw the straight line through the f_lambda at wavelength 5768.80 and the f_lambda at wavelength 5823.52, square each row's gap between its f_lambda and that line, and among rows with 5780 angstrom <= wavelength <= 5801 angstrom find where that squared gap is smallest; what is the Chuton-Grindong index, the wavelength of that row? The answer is 5795.43 angstrom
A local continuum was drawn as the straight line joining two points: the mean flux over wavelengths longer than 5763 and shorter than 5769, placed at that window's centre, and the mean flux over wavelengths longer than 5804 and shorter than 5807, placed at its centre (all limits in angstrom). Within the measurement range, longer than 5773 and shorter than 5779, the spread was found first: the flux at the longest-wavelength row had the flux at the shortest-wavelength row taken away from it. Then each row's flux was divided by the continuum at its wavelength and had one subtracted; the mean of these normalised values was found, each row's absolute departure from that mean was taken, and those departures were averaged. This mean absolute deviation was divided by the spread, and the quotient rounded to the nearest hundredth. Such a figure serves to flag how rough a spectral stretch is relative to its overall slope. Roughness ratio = 0.07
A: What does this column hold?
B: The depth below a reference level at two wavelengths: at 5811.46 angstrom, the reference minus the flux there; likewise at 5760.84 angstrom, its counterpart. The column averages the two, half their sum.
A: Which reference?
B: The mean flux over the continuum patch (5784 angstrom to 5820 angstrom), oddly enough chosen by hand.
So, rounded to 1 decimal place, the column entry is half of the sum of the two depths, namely 0.5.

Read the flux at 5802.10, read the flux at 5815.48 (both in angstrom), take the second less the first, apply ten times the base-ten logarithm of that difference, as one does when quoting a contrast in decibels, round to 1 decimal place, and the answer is 2.5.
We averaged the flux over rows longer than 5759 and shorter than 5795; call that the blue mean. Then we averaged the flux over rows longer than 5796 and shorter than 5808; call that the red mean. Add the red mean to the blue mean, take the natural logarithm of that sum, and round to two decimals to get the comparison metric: 2.70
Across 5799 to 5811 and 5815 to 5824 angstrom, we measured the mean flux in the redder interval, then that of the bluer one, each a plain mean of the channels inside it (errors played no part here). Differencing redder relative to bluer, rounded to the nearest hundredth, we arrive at 0.43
